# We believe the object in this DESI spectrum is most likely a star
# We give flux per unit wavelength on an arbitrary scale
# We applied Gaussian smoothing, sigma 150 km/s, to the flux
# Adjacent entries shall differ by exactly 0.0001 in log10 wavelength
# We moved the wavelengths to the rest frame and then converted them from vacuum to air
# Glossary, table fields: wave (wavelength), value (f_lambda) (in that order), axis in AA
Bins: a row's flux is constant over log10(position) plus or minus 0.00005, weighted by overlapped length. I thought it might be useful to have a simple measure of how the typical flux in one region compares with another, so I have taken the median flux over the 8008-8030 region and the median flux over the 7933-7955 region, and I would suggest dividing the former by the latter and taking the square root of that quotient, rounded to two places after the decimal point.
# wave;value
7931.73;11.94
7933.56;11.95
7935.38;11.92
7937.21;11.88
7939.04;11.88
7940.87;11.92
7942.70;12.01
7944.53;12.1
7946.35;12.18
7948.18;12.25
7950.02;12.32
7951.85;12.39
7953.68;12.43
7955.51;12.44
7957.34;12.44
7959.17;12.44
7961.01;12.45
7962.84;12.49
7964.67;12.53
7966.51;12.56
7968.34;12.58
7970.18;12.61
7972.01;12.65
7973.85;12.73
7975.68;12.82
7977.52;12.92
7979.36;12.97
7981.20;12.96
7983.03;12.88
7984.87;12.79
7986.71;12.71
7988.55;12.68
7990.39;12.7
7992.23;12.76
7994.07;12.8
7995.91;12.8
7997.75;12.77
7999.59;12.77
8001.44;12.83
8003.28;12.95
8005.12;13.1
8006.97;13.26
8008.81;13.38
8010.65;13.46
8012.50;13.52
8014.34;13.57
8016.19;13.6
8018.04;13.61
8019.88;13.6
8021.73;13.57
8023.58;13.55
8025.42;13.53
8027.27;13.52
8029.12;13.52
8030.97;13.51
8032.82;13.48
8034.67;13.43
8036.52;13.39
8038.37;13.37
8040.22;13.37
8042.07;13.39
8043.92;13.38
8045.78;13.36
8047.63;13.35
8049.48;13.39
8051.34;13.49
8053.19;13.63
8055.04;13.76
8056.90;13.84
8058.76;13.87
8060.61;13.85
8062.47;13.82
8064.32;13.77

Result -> 1.06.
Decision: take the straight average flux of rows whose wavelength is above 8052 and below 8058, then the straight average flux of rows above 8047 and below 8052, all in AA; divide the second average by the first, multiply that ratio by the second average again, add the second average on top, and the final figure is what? 26.5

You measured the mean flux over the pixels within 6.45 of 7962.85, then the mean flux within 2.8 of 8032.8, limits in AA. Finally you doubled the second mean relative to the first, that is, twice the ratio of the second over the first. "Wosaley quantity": 2.16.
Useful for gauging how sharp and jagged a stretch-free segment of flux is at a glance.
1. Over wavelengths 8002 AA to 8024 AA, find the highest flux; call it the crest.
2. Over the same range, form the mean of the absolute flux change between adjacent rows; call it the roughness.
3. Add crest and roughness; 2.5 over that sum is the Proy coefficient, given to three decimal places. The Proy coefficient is 0.183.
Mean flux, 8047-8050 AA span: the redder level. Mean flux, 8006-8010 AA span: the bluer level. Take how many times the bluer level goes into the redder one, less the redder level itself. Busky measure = -12.4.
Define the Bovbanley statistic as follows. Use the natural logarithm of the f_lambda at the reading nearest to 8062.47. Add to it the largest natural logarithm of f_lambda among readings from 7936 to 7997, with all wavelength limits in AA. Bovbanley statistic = 5.19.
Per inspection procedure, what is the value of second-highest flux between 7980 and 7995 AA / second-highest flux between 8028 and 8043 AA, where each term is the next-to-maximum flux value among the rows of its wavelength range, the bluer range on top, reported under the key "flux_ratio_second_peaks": 0.95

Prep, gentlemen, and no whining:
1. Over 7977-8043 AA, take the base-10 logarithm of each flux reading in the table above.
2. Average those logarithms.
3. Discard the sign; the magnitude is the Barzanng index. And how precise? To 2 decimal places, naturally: 1.12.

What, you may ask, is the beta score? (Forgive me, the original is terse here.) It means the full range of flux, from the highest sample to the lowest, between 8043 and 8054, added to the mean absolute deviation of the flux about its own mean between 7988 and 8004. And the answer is 0.33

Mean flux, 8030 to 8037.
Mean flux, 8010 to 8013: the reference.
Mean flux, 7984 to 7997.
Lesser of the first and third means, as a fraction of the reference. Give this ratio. 0.95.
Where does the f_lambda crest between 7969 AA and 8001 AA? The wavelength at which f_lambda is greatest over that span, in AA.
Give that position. 7979.36 AA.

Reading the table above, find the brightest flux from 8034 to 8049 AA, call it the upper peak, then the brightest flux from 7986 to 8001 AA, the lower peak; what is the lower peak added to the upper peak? 26.2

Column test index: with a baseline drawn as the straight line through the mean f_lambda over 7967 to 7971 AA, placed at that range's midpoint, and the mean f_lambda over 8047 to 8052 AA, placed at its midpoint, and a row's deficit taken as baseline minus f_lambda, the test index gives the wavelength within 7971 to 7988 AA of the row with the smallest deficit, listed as 7979.36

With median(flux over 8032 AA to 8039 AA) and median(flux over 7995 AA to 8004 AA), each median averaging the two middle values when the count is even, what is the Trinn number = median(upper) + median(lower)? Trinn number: 26.2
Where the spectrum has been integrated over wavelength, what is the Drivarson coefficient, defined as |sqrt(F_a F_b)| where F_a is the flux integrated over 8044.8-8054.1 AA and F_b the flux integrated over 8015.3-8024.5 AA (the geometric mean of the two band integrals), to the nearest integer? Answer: 125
